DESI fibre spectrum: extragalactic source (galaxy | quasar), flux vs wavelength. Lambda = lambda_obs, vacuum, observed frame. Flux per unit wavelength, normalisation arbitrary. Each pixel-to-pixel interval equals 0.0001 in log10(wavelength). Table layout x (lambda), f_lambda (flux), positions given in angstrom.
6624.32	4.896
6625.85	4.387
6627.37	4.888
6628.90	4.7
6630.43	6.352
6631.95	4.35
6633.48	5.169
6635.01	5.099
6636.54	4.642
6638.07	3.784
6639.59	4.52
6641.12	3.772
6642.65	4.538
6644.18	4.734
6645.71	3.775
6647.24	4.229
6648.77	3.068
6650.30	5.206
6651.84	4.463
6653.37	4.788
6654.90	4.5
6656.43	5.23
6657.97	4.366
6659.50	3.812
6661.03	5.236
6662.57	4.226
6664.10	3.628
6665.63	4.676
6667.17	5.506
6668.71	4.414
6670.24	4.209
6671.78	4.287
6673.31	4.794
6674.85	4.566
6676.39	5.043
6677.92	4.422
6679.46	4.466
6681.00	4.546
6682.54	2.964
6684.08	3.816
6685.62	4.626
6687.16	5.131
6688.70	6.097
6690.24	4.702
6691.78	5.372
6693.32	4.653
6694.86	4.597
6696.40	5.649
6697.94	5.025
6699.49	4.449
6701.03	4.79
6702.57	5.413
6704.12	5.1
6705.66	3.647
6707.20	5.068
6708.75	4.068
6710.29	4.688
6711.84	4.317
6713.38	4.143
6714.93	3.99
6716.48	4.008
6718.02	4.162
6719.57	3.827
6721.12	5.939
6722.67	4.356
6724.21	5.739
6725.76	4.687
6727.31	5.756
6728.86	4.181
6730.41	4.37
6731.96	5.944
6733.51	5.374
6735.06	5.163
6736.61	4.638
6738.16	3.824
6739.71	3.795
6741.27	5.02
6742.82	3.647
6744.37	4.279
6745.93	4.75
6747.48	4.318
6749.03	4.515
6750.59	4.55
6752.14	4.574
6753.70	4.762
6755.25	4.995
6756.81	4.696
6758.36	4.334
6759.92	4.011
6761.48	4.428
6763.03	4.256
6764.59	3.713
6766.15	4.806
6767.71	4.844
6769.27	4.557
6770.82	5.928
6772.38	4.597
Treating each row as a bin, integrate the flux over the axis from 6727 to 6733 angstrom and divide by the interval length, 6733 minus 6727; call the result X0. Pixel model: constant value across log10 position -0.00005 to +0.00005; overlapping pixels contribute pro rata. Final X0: 5.02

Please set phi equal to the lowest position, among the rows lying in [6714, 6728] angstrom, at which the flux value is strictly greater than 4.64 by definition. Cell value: 6721.12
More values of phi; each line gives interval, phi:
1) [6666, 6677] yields 6667.17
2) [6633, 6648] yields 6633.48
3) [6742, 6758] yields 6745.93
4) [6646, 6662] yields 6650.30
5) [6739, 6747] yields 6741.27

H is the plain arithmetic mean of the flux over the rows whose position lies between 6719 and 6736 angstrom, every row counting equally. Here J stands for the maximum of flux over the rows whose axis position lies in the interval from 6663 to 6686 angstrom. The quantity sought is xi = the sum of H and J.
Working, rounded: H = 5.03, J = 5.506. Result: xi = 10.5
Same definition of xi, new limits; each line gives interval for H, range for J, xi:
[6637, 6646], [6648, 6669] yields 9.7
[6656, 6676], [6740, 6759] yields 9.6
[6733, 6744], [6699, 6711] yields 9.9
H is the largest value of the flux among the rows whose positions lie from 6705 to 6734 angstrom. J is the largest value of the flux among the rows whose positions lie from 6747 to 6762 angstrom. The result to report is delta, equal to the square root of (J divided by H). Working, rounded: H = 5.944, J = 4.995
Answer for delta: 0.92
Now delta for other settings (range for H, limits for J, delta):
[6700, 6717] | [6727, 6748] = 1.05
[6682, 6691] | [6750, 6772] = 0.99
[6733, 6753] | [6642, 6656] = 0.98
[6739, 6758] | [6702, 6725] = 1.09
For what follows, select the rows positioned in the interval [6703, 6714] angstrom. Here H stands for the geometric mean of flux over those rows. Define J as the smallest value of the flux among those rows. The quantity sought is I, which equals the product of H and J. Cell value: 16.1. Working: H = 4.40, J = 3.647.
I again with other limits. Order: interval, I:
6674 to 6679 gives 20.6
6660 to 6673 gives 16.3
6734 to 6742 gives 16.9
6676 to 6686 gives 12.5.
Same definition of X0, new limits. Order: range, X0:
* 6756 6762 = 4.36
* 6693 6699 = 4.98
